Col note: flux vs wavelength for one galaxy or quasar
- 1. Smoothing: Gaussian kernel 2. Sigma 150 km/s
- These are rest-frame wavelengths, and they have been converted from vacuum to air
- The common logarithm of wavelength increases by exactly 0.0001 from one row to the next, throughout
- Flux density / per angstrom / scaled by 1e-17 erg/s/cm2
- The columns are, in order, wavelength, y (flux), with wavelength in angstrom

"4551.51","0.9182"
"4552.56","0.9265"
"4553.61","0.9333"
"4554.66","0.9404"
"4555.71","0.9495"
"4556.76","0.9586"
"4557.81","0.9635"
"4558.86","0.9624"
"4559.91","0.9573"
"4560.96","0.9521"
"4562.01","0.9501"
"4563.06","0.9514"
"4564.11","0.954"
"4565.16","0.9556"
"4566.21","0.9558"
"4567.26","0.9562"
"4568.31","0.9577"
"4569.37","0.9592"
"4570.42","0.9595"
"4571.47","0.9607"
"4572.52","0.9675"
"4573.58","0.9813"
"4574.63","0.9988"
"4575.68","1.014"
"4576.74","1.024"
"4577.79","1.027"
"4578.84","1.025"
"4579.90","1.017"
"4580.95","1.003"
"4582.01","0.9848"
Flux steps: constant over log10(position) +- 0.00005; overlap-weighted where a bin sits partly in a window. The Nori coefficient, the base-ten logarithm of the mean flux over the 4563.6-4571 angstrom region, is -0.019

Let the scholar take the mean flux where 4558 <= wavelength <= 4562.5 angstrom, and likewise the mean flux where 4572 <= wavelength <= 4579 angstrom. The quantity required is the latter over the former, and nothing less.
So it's 1.05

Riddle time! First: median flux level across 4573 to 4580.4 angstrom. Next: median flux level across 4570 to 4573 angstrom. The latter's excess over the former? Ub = -0.06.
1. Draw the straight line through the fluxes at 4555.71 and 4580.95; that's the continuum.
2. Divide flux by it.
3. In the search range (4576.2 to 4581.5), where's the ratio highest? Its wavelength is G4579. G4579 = 4577.79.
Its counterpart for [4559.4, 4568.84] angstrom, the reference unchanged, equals 4559.91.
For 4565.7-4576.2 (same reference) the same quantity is 4575.68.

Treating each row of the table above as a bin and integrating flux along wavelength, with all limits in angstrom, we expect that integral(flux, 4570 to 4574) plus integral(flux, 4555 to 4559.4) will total 8.1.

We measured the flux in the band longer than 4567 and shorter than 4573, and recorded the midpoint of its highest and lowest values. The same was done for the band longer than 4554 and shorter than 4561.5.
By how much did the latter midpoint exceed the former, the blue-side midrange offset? -0.01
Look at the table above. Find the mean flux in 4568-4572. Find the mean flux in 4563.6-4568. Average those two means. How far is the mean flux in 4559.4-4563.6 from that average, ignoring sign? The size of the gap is 0.005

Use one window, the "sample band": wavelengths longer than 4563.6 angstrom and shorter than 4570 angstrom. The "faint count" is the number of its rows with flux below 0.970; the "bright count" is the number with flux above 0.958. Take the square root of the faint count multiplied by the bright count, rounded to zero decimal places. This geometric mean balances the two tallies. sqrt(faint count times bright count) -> 2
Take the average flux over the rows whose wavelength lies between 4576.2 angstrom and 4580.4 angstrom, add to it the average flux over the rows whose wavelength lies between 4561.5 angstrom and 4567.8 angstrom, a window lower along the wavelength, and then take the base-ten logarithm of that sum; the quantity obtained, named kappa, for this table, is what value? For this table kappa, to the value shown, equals 0.296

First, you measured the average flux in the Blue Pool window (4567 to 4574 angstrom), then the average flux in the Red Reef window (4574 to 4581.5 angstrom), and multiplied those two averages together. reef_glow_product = 0.98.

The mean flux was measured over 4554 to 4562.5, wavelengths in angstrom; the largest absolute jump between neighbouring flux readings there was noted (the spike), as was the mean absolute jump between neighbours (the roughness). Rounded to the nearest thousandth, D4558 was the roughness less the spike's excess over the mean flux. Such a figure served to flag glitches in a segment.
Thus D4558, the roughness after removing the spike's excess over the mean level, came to 0.950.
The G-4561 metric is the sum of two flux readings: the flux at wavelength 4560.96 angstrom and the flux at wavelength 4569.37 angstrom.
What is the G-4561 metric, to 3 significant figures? 1.91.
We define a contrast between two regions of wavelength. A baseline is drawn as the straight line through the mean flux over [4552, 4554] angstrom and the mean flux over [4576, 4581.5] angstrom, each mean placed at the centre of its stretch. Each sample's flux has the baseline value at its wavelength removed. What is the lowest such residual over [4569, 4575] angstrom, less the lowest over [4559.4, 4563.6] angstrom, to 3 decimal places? -0.020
